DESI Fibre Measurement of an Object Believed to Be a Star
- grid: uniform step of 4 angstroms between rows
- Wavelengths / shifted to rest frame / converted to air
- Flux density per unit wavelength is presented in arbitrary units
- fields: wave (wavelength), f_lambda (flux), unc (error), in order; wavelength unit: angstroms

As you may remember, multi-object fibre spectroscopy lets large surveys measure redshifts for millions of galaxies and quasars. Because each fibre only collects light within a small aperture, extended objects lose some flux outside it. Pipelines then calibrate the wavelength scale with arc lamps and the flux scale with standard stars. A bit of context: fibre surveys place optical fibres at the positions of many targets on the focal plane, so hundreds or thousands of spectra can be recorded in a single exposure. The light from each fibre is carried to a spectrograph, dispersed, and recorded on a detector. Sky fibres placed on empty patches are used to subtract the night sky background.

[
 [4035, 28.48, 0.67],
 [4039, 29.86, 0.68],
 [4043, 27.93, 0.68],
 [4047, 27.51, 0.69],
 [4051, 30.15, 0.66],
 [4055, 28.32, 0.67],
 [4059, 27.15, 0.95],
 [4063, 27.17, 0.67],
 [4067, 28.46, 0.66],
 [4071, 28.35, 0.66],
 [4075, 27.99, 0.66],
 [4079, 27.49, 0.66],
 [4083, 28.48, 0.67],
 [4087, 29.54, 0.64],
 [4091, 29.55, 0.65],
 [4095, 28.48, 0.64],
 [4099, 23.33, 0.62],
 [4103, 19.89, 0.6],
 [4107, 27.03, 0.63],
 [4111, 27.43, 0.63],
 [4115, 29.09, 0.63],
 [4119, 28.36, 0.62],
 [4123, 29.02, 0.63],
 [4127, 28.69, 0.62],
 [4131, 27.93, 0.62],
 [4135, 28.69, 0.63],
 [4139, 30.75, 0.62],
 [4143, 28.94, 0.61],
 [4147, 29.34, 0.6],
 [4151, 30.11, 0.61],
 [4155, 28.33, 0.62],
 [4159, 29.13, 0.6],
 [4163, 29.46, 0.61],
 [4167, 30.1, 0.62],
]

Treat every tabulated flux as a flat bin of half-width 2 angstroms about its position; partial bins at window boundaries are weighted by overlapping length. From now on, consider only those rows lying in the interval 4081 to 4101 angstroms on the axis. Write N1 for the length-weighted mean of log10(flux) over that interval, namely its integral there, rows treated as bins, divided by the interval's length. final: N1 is 1.44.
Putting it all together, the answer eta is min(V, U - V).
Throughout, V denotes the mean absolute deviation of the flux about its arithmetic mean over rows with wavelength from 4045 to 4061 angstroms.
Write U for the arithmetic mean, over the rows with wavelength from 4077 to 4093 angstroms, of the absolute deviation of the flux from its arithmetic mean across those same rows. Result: -0.2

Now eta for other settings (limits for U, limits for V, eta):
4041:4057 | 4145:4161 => 0.3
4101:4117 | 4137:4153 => 0.6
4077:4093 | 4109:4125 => 0.2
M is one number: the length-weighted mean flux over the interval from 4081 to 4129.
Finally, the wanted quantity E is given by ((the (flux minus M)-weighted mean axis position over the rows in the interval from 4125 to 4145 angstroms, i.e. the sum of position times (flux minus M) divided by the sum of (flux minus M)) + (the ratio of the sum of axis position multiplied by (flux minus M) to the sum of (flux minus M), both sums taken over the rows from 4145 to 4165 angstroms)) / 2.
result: 4145.7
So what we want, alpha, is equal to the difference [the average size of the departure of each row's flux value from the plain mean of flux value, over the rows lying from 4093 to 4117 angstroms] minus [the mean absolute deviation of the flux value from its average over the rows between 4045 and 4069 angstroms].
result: 2.0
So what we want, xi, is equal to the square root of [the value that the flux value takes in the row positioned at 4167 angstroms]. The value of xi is 5.49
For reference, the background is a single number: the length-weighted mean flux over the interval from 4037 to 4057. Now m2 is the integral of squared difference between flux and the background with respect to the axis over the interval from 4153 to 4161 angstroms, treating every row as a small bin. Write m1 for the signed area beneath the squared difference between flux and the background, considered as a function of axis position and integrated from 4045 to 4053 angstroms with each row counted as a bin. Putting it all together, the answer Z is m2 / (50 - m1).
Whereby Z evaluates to 0.04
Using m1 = 14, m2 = 1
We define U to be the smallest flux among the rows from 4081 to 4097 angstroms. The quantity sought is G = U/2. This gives 14.24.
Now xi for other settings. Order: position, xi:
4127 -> 5.36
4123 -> 5.39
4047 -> 5.24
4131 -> 5.28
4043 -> 5.28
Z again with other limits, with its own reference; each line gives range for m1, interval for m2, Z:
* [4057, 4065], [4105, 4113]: 0.64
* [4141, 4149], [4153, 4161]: 0.03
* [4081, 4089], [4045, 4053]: 0.30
